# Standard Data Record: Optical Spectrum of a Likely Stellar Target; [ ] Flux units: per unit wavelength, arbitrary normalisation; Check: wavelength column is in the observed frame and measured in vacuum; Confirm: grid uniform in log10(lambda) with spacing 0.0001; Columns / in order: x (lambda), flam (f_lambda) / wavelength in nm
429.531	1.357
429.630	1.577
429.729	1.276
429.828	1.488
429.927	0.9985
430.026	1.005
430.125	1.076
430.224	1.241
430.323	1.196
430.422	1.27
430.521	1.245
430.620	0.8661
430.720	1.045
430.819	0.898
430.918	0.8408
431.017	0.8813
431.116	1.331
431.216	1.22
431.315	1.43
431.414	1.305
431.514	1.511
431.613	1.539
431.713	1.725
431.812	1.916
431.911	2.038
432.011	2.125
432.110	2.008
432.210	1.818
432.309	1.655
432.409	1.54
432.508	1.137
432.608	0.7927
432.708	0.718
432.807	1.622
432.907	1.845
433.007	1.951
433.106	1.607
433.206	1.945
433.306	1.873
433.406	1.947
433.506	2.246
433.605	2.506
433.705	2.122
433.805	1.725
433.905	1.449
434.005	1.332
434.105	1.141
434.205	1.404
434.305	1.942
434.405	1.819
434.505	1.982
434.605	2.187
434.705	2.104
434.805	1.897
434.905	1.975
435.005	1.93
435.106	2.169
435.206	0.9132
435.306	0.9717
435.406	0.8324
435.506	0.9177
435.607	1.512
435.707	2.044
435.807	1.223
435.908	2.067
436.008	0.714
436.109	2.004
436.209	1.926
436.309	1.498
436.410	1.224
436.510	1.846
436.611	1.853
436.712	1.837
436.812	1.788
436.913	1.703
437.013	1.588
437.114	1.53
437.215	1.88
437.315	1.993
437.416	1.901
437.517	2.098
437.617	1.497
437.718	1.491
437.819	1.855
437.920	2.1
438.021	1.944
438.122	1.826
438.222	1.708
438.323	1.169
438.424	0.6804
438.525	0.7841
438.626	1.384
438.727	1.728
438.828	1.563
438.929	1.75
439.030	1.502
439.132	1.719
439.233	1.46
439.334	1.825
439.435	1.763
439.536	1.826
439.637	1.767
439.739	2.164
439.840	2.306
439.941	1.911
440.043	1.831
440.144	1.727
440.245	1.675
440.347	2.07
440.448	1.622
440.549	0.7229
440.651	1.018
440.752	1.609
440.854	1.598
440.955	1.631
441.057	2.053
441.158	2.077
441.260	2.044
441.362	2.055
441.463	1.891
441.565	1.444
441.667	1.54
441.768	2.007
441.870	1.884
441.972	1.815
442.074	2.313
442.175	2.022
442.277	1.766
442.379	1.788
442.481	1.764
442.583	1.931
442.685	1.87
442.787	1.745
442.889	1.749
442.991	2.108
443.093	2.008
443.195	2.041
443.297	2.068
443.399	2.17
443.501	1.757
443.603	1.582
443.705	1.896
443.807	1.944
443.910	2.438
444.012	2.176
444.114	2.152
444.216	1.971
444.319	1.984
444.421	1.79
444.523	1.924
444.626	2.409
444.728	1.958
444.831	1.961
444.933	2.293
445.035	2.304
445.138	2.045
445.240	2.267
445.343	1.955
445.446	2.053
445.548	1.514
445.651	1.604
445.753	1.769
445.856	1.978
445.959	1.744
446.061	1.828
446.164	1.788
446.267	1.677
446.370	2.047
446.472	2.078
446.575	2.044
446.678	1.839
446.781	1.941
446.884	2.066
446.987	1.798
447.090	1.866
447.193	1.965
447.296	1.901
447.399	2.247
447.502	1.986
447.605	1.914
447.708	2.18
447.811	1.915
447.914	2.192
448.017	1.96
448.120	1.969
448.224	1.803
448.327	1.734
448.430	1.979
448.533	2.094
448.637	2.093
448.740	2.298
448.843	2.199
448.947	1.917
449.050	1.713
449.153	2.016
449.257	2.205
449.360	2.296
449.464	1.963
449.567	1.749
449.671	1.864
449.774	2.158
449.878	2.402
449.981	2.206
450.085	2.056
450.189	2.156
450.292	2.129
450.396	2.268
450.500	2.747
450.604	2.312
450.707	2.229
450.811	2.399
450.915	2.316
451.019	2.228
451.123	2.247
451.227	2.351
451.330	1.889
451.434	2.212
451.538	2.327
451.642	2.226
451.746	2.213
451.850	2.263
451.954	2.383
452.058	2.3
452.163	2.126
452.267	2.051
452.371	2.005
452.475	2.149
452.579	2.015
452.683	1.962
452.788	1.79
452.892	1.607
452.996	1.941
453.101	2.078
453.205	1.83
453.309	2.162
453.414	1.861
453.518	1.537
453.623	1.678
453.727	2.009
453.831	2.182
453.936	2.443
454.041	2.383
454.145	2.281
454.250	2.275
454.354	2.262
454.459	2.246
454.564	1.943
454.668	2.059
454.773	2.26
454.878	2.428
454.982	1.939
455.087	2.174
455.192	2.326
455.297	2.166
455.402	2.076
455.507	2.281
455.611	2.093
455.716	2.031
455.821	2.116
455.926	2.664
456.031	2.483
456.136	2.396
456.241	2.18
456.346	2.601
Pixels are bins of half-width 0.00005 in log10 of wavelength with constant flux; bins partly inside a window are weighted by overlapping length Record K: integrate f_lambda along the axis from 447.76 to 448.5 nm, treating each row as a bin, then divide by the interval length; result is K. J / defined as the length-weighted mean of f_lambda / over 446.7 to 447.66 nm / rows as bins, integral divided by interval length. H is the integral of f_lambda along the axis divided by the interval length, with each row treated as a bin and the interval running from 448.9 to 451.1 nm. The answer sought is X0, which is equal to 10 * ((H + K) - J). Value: 21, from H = 2.16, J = 1.96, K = 1.94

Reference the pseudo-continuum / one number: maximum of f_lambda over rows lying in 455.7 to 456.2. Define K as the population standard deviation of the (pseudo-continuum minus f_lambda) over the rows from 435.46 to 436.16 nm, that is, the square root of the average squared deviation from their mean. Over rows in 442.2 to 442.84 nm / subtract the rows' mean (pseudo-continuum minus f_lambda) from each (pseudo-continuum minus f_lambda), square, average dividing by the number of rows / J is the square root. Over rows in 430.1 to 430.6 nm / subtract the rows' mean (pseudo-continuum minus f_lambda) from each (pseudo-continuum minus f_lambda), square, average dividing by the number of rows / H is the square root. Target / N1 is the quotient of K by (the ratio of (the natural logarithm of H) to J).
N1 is -0.013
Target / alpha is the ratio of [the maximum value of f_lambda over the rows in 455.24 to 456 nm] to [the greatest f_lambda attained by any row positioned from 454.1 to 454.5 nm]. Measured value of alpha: 1.17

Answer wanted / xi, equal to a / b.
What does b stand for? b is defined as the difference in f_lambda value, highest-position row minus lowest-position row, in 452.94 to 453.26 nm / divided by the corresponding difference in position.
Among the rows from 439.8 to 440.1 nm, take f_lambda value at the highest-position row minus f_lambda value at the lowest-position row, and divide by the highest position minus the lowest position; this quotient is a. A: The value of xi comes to 4.4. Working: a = -2.3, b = -0.5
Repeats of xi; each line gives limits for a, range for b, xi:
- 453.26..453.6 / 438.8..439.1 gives 9.9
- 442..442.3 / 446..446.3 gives 3.7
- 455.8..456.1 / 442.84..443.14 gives 1.4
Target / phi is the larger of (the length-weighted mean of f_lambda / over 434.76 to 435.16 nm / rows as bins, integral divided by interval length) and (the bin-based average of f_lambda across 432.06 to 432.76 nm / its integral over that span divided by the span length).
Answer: 1.98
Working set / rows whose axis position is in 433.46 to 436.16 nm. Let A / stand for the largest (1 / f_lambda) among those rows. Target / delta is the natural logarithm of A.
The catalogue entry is 0.34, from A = 1.40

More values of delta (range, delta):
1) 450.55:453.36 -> -0.47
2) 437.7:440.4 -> 0.39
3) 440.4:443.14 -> 0.32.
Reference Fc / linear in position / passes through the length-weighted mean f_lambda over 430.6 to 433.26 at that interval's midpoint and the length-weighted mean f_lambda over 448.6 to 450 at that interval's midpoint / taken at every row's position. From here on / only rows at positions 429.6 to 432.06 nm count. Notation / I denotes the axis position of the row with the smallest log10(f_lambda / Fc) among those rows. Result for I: 430.918 nm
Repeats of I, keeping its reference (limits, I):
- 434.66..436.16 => 436.008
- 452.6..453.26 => 452.892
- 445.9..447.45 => 446.267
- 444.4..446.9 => 445.548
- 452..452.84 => 452.788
